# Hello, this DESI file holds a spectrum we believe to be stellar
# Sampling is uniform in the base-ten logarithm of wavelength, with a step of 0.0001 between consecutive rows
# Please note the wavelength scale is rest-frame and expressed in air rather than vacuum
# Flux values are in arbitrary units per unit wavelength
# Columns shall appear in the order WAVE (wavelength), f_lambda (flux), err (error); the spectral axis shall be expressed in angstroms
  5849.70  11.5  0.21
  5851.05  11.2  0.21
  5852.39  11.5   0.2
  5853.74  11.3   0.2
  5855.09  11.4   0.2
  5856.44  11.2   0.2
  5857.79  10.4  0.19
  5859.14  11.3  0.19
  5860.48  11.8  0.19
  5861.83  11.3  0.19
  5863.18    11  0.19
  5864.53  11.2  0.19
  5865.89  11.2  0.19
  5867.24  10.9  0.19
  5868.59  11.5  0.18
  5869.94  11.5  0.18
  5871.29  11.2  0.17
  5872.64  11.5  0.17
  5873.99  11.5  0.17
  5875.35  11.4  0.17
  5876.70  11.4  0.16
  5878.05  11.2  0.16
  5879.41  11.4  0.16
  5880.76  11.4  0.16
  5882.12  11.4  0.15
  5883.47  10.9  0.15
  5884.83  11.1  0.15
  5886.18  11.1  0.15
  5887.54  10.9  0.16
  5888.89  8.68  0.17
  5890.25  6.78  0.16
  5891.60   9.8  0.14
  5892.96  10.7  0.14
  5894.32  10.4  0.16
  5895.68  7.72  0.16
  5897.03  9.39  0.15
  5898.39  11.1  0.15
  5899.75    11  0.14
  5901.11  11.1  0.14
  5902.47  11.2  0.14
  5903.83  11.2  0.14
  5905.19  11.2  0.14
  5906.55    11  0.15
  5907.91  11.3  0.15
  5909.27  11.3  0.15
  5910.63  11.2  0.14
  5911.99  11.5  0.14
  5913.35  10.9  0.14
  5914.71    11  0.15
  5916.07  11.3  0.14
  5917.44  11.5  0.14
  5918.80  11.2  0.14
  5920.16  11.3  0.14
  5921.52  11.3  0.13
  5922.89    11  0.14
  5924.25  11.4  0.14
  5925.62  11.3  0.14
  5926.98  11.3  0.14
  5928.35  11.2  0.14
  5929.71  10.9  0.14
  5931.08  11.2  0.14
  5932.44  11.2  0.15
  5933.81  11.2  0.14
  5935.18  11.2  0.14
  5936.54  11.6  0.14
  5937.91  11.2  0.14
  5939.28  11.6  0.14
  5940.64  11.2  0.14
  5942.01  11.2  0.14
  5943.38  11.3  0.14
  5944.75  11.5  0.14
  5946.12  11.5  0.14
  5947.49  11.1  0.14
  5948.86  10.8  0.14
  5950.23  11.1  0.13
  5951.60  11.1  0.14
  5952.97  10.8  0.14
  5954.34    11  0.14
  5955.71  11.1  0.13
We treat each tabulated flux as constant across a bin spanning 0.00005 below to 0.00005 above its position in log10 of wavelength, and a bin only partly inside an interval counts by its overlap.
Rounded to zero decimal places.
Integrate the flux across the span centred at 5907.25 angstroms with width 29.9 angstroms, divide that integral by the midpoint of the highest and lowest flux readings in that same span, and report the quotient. 34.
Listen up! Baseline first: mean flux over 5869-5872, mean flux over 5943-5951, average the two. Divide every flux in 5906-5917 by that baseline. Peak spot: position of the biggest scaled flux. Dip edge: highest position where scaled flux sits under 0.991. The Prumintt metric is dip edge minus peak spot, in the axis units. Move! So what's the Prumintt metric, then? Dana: 2.7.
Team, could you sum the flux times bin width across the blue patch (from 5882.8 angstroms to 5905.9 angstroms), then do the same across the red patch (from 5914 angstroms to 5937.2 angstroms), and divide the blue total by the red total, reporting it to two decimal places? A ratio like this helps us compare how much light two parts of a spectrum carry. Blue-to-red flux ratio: 0.91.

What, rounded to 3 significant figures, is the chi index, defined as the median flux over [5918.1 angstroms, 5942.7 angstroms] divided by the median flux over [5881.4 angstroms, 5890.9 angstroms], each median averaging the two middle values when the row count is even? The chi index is 1.03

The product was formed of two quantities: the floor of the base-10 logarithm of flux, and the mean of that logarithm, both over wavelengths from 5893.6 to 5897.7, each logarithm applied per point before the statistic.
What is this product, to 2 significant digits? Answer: 0.85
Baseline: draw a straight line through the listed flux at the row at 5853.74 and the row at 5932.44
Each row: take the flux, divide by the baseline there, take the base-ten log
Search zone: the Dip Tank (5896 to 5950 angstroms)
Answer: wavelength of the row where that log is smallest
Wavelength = 5897.03 angstroms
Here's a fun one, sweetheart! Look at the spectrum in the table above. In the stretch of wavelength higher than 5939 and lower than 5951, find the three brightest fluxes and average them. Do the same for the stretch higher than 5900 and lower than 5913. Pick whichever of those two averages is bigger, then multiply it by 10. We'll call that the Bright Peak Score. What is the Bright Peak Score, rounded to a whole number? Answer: 115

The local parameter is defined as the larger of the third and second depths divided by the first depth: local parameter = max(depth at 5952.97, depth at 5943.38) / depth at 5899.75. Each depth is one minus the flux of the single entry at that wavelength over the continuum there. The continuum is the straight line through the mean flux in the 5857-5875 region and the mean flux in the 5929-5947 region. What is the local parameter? 2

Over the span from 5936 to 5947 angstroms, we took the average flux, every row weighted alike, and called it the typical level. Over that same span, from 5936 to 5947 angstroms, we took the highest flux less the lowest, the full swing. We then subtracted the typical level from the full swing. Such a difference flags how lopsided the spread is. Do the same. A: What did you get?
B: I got -11.0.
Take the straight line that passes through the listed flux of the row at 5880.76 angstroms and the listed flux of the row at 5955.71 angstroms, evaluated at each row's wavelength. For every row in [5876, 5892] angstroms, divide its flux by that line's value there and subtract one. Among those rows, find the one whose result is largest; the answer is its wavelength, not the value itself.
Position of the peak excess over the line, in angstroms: 5882.12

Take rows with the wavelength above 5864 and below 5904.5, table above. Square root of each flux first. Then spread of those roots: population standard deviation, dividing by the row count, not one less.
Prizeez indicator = 0.18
